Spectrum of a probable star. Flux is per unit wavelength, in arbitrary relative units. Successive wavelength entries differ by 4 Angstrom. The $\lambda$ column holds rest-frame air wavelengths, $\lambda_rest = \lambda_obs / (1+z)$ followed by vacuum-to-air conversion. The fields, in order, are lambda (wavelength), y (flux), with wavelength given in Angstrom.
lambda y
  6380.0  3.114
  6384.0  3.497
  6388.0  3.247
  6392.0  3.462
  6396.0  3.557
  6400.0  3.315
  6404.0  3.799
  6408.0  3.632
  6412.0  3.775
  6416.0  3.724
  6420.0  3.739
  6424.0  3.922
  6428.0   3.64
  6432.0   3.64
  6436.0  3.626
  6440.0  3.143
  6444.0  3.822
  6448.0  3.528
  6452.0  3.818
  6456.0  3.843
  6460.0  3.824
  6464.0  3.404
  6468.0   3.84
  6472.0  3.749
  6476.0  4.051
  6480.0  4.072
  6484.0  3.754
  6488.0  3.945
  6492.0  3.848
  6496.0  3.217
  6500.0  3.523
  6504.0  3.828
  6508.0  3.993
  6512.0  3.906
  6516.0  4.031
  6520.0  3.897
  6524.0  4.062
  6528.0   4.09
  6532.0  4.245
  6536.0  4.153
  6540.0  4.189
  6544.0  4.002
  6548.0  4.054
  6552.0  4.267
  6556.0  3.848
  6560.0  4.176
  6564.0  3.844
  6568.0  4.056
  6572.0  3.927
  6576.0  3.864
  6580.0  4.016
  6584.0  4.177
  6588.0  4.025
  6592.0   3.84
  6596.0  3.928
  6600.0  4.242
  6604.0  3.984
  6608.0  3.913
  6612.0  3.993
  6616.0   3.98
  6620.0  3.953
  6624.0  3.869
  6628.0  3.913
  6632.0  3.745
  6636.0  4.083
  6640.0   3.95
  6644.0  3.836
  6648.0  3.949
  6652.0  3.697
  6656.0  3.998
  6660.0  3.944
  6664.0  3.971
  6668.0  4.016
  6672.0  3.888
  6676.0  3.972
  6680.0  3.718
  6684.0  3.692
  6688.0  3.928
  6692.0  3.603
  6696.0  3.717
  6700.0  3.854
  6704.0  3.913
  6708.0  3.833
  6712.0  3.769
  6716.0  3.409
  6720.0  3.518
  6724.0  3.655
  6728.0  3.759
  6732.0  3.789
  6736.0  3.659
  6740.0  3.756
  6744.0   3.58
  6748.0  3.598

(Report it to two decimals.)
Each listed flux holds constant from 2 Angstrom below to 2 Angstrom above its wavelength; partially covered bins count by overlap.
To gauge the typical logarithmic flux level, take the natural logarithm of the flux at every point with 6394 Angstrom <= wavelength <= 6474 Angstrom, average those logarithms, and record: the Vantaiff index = 1.30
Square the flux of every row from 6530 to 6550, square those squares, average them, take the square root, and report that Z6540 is 17.1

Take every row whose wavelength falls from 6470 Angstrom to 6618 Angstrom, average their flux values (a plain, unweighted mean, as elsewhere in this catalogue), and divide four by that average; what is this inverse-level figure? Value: 1.01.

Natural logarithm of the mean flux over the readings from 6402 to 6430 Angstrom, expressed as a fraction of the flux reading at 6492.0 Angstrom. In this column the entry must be -0.03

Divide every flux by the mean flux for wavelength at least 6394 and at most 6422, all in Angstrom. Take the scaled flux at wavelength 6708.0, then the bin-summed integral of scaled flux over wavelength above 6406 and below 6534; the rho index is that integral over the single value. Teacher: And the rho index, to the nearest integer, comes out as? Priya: 126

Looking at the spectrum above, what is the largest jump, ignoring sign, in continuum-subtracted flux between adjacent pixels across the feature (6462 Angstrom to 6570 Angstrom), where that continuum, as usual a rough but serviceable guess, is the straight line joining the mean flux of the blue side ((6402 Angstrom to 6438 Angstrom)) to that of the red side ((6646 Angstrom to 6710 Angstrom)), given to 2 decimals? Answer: 0.63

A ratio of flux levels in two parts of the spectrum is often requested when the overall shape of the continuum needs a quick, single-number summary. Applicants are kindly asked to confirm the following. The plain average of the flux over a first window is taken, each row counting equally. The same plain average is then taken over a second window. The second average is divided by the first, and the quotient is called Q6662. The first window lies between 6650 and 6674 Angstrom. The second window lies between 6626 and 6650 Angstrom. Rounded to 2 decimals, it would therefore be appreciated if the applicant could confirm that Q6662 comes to 1.00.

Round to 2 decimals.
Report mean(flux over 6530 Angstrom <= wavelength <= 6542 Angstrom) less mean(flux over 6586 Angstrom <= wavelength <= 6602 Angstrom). 0.19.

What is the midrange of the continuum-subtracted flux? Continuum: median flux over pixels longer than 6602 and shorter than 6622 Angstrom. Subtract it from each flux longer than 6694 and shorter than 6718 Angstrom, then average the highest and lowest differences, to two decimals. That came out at -0.32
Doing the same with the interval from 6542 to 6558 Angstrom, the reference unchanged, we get 0.08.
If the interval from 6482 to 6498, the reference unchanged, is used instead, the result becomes -0.40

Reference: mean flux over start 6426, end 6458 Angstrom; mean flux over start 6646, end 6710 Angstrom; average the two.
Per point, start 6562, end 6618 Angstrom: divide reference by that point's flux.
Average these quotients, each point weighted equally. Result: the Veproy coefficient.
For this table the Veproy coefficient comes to 0.940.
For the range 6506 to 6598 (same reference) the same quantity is 0.931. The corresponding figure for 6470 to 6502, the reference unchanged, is 0.999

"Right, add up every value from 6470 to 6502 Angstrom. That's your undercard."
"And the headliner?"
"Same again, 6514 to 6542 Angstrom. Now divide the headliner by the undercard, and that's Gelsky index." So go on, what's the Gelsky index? 1.0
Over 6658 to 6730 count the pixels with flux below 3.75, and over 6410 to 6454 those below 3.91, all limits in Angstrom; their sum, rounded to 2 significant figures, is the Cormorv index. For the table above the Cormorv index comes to 17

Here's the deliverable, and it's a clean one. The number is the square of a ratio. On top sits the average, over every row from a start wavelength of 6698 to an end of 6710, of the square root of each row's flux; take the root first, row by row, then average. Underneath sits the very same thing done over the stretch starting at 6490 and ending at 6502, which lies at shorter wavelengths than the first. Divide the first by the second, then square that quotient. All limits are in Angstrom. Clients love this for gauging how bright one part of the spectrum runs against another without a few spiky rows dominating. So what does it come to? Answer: 1.10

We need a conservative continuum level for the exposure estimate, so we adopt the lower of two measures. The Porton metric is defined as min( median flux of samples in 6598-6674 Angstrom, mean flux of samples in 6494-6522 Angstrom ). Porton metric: 3.77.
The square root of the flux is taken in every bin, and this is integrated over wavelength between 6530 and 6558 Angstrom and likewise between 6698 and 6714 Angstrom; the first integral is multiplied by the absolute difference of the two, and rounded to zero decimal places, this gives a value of 1440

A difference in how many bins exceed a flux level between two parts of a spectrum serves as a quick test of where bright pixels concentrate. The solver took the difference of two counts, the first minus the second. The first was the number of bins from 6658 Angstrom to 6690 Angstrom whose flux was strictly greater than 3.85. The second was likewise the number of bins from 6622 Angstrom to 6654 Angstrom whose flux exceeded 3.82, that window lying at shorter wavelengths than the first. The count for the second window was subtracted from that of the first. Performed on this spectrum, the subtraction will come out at 0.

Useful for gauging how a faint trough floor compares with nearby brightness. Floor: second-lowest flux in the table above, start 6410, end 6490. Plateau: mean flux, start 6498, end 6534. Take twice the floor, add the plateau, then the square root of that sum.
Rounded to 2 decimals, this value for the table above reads 3.28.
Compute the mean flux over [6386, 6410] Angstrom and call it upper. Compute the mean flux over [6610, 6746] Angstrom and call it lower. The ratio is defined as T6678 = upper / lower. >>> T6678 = 0.92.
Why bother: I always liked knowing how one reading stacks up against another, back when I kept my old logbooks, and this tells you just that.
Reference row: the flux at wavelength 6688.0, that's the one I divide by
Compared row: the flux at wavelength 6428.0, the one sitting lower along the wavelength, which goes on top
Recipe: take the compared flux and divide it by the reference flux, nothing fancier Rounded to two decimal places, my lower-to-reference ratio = 0.93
